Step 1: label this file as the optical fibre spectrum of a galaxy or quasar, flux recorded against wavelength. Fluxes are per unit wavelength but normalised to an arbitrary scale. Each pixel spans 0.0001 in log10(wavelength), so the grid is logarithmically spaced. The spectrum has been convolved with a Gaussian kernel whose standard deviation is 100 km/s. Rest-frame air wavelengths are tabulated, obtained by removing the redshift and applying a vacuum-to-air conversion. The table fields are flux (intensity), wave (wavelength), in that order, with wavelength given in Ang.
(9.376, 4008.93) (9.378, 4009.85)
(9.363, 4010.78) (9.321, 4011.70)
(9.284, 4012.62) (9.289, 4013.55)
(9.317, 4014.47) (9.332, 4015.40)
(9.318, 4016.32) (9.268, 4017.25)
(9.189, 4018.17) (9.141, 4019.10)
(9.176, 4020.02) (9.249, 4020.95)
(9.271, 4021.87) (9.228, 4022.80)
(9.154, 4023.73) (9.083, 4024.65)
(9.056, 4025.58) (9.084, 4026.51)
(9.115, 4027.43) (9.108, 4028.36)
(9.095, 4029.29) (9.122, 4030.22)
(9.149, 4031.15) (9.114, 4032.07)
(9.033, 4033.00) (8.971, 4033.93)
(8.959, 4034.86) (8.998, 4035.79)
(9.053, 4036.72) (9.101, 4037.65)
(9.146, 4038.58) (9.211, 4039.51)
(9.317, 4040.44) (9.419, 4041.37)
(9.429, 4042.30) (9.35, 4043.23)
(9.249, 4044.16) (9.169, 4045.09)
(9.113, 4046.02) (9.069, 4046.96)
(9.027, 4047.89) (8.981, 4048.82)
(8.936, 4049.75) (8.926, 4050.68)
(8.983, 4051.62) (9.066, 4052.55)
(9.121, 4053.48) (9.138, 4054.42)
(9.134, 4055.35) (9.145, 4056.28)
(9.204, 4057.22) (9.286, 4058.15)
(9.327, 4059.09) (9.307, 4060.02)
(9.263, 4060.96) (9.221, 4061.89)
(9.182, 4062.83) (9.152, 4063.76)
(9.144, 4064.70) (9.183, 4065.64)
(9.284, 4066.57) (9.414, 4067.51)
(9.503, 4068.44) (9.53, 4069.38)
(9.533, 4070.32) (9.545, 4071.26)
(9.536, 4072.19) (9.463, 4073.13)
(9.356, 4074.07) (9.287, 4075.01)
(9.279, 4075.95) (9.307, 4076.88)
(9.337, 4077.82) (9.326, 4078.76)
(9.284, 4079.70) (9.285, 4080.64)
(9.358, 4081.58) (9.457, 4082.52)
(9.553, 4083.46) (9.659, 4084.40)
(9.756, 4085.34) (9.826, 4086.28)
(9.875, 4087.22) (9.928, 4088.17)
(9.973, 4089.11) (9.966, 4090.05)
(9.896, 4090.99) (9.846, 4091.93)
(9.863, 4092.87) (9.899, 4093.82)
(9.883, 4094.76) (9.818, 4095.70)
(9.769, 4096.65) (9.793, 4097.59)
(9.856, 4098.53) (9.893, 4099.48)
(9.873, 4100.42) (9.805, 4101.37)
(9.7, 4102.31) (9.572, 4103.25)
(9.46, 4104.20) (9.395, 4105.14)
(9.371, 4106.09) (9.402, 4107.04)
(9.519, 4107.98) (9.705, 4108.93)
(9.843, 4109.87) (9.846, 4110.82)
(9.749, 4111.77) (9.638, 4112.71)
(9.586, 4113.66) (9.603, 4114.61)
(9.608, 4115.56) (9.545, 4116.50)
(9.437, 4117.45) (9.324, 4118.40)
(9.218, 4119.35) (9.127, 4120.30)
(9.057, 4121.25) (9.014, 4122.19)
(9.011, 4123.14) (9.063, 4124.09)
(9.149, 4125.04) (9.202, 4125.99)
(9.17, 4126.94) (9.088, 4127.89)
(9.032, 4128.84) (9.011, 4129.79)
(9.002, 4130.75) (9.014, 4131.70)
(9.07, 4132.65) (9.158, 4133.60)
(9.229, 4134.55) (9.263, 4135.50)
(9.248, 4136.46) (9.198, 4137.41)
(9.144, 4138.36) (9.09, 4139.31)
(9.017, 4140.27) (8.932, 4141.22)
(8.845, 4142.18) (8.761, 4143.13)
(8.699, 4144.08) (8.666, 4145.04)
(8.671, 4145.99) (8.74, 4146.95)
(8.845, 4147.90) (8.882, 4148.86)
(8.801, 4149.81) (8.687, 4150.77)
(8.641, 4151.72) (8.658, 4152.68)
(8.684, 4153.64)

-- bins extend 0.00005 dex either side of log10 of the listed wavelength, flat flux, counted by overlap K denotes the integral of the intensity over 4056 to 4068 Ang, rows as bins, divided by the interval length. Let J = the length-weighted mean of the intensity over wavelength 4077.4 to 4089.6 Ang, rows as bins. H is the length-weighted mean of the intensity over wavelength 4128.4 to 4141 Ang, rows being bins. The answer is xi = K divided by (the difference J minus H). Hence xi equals 19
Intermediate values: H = 9.11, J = 9.58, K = 9.24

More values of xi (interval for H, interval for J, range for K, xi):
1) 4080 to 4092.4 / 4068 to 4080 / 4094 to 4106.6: -31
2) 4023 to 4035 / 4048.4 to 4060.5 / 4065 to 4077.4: 293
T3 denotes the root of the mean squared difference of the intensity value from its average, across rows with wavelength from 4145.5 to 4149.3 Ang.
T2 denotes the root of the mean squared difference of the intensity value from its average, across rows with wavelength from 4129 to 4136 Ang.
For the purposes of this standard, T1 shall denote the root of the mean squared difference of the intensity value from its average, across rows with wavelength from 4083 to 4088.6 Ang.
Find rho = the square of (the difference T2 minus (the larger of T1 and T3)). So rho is 0.001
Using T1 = 0.13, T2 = 0.101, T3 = 0.084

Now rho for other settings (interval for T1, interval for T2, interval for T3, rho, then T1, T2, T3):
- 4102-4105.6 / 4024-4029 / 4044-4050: 0.009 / 0.12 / 0.021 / 0.101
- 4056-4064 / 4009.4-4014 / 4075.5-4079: 0.001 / 0.06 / 0.038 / 0.022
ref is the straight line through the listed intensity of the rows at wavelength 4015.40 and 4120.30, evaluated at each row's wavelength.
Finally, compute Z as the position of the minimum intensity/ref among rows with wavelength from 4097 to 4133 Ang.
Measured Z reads 4123.14 Ang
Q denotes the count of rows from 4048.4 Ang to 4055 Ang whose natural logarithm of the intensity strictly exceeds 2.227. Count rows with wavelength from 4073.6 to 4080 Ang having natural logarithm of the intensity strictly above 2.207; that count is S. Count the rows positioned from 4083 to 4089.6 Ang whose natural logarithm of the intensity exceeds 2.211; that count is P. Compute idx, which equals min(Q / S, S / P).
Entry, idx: 0.0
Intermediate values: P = 7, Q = 0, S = 7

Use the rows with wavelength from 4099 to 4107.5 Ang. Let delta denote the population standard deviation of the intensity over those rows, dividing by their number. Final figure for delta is 0.20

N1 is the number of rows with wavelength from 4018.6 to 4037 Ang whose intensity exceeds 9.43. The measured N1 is 0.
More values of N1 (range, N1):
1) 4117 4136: 1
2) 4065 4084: 8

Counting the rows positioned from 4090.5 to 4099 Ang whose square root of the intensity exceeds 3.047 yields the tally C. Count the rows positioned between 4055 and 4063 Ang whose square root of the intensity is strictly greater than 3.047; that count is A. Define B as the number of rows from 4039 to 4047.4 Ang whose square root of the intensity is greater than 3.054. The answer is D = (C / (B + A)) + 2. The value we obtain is 3.50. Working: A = 3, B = 3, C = 9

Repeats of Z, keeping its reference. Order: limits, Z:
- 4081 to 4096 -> 4081.58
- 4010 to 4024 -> 4019.10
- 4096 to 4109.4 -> 4106.09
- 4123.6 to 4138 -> 4130.75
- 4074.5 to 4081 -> 4075.95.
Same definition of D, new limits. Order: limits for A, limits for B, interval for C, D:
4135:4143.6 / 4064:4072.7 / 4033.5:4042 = 2.33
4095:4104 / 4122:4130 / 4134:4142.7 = 2.00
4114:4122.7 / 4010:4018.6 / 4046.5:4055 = 2.00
